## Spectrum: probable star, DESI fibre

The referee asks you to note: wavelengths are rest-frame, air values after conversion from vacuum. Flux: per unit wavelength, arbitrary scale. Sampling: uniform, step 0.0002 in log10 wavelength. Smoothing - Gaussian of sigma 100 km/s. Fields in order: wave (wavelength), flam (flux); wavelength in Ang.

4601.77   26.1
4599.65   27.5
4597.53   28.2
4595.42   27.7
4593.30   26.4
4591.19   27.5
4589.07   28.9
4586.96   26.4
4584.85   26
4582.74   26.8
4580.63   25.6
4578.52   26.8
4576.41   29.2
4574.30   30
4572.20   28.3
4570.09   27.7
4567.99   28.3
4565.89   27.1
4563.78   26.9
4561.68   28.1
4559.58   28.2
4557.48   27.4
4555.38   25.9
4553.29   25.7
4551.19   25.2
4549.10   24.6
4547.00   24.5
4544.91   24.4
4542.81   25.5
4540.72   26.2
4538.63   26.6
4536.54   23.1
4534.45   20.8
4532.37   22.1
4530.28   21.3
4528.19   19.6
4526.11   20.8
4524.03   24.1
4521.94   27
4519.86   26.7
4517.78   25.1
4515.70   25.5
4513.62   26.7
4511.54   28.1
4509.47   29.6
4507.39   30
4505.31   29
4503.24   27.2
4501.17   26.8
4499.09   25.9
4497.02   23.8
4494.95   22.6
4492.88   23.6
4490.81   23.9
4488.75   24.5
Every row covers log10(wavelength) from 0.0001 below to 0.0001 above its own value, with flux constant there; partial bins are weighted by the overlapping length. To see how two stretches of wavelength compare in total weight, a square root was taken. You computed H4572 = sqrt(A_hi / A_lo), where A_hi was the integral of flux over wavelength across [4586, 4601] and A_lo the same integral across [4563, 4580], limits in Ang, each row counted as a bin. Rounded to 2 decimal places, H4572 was 0.93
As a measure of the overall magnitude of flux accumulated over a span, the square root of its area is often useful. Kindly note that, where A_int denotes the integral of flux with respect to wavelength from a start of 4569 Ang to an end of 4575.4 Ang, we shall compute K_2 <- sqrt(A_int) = 13.5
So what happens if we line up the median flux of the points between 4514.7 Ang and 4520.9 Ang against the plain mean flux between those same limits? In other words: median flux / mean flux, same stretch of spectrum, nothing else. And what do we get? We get 0.99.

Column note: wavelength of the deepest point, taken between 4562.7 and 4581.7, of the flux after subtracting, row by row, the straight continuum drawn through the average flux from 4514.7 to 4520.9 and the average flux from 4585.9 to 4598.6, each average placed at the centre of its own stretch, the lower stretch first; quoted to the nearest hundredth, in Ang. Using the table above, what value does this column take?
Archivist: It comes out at 4580.63 Ang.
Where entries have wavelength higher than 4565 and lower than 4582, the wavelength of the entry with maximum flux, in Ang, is 4574.30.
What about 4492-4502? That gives 4501.17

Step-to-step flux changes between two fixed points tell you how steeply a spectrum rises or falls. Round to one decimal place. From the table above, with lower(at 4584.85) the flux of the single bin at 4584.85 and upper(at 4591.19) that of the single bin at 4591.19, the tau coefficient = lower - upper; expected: -1.5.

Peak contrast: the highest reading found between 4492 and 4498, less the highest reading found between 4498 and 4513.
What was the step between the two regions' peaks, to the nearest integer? -6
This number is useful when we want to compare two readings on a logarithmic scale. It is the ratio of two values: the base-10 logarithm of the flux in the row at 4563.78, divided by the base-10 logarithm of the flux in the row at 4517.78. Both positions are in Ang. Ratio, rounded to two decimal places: 1.02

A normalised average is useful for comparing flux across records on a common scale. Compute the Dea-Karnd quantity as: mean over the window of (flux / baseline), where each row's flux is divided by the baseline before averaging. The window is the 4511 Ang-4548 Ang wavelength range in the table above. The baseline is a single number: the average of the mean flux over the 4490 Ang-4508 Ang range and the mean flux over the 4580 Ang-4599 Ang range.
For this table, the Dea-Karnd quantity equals 0.92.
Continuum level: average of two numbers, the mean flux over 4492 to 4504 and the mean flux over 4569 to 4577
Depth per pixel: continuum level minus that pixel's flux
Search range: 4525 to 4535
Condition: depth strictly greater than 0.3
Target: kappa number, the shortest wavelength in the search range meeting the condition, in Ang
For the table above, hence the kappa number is 4526.11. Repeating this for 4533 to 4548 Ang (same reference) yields 4534.45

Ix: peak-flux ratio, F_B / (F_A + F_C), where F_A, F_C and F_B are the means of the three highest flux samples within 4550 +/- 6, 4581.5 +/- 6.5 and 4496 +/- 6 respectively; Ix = 0.48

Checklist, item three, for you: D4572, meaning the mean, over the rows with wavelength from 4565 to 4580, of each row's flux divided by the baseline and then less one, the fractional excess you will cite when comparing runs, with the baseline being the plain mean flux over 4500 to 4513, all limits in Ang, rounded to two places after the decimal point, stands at -0.01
